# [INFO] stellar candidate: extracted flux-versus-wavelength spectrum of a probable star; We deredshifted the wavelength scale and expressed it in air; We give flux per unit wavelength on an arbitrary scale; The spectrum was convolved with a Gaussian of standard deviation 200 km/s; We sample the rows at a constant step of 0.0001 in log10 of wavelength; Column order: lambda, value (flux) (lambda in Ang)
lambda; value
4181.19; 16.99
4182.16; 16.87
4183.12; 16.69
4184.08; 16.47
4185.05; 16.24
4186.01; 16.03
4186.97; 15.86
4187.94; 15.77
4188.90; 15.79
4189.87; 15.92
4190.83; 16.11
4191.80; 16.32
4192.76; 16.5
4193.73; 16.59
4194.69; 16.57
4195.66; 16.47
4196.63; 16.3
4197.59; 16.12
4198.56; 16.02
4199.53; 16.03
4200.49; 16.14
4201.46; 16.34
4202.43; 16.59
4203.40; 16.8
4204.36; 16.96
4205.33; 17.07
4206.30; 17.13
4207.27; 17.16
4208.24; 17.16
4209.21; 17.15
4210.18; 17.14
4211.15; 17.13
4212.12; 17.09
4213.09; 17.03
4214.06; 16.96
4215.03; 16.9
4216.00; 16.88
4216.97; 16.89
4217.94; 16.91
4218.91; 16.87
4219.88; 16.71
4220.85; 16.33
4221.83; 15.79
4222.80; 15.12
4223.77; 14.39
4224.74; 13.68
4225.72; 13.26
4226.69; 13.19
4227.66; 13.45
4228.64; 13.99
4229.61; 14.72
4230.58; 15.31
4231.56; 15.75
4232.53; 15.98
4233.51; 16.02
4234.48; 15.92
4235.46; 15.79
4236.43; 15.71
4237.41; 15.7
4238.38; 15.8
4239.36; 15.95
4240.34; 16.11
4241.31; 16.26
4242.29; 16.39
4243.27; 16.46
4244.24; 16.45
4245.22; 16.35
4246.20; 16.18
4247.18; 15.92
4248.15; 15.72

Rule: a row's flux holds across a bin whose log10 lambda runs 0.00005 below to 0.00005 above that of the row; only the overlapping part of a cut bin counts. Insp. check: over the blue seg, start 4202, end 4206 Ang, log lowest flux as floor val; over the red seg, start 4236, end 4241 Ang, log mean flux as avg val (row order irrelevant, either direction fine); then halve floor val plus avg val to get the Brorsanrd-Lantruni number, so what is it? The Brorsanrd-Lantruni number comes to 16.2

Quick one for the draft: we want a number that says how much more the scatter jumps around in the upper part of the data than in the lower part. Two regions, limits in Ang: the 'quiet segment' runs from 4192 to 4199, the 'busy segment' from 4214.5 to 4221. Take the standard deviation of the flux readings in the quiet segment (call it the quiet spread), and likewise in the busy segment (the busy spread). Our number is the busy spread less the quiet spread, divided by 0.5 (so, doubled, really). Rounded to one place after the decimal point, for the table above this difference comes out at 0.0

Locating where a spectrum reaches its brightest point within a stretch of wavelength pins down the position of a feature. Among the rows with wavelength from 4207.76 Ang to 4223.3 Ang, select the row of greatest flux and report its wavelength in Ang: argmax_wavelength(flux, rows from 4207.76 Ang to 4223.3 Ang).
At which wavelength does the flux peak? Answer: 4208.24 Ang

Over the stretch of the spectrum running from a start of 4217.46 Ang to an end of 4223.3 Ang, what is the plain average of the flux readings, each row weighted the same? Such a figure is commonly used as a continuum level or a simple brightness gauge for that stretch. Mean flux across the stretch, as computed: 16.3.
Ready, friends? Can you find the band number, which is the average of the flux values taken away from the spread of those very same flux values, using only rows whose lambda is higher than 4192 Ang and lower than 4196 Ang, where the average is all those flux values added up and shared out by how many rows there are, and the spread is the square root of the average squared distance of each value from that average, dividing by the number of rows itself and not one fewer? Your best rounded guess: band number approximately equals -16.5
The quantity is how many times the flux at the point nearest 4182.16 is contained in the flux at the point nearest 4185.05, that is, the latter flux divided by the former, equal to 0.96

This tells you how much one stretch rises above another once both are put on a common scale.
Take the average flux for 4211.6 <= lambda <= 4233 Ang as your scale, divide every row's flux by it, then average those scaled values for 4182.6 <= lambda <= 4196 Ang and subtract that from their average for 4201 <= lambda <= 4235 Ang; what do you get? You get -0.012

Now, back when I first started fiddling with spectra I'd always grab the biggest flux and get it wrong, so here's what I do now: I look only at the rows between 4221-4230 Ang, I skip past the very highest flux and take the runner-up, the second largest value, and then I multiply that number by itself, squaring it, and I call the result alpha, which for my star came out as 229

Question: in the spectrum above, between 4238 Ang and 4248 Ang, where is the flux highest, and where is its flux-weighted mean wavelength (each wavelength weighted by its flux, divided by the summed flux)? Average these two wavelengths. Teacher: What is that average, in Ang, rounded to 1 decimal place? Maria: 4243.0 Ang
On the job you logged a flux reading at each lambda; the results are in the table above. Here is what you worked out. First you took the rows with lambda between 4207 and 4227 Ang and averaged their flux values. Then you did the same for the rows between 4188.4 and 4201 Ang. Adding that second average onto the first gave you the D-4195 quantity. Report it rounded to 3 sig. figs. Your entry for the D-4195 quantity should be 32.4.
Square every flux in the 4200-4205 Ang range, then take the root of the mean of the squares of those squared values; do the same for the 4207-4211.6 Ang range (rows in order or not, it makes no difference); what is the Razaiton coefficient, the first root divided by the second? 0.93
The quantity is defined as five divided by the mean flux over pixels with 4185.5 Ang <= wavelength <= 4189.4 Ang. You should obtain 0.315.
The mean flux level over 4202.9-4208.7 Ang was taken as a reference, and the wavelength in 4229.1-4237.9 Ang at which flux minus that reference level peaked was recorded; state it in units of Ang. 4233.51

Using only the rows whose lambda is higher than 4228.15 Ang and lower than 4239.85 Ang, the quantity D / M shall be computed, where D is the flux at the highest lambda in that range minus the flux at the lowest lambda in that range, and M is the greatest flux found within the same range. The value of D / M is 0.12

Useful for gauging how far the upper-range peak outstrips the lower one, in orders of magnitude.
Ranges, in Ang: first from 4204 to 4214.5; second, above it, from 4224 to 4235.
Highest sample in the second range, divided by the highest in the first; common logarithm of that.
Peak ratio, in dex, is -0.030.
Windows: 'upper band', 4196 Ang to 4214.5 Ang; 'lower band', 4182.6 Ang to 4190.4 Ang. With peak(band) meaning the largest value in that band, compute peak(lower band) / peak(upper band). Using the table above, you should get 0.97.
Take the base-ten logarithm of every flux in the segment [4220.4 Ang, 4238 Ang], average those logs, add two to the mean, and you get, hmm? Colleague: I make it 3.18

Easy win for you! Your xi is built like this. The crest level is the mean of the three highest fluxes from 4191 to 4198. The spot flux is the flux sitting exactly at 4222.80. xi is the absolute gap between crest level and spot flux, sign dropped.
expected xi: 1.4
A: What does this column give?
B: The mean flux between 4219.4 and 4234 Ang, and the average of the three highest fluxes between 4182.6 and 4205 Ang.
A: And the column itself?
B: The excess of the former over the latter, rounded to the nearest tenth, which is -1.9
